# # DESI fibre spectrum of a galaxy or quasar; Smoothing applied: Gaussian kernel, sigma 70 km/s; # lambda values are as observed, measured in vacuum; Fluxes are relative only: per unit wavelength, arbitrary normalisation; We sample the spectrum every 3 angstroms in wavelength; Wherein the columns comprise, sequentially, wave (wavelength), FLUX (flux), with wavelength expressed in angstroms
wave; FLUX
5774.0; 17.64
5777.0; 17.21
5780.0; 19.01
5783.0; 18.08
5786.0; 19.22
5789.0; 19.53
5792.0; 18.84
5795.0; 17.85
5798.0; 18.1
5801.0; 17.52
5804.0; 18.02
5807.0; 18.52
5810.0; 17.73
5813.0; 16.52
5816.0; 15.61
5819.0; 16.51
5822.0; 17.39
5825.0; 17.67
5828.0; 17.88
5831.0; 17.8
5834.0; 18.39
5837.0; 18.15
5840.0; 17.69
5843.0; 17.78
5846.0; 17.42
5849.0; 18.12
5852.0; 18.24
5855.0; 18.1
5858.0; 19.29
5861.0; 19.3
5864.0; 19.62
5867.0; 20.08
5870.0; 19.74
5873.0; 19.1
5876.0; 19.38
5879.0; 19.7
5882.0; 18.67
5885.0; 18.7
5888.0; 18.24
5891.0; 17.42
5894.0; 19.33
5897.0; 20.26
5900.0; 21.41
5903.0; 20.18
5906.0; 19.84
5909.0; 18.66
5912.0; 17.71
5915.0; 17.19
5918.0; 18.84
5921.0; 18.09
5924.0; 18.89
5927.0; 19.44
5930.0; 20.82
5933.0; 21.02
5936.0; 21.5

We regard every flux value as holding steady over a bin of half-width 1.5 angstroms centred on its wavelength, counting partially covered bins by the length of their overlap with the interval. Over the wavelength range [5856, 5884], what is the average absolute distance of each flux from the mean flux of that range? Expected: 0.31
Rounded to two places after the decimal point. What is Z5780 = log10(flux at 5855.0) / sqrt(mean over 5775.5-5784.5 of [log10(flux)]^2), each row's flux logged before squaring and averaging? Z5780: 1.00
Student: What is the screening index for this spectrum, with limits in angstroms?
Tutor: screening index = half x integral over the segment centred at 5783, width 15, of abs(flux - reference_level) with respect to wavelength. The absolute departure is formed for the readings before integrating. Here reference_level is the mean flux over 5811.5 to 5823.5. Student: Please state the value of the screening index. 16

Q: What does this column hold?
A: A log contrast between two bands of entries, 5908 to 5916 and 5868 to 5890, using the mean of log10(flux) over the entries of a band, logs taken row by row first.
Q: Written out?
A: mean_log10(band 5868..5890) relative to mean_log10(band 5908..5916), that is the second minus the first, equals 0.03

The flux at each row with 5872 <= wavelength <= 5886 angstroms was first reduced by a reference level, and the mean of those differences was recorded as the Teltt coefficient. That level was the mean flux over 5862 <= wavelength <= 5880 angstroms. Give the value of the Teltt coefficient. -0.5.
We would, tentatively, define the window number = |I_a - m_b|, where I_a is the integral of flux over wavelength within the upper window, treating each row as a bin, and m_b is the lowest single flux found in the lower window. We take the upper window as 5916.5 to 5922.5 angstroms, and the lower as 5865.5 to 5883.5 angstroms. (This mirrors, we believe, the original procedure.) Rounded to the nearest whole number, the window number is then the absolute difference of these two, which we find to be 92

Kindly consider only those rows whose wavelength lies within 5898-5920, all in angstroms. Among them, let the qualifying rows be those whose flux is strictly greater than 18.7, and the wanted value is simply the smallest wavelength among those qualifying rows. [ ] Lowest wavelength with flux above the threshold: 5900.0 angstroms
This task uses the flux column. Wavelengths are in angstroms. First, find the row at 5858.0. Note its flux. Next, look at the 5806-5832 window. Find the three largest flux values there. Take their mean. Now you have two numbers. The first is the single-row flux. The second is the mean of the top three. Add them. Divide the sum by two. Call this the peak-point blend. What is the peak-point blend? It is 18.7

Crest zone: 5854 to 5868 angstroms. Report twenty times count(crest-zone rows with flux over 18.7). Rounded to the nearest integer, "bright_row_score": 80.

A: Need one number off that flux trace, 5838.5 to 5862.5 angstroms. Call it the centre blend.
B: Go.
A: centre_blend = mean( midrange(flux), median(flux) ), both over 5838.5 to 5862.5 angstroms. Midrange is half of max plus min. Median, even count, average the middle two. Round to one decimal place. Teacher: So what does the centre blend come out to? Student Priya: 18.2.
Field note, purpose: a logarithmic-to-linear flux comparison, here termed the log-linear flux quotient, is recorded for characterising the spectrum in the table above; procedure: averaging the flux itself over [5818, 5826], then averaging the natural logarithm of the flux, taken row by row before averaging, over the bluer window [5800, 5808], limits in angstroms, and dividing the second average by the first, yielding 0.168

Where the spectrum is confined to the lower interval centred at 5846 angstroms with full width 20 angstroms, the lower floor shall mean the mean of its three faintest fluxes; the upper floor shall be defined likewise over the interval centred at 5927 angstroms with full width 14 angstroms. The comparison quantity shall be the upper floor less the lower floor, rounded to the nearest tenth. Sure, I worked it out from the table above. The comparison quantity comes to 1.2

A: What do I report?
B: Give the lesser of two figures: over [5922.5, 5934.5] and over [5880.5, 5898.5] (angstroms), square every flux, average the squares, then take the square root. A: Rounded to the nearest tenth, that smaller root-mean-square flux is 18.8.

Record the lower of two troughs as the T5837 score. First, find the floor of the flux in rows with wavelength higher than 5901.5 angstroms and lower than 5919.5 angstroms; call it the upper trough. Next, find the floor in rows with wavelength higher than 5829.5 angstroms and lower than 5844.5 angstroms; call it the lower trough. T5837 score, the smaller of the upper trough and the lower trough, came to 17.2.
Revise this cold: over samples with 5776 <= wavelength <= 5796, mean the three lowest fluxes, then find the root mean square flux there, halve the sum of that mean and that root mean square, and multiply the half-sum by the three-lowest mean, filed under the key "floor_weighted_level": 321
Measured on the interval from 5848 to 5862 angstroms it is 334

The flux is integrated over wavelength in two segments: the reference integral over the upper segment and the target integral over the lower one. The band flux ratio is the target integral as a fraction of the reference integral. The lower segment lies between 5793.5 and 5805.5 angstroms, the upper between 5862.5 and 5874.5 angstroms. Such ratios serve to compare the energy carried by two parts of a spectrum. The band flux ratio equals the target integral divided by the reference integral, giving 0.91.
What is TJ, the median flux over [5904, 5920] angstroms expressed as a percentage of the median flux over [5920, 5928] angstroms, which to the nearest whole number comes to 99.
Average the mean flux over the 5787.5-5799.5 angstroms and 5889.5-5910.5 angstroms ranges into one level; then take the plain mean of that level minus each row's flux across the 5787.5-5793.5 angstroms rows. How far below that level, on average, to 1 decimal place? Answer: -0.1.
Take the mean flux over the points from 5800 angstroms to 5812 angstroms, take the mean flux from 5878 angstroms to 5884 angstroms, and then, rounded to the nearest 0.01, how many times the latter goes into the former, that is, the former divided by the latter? 0.94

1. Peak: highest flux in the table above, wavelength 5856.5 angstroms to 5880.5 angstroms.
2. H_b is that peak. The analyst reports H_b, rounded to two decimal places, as 20.08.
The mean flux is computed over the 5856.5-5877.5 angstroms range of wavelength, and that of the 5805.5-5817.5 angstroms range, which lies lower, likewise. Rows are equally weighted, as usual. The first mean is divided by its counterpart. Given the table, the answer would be 1.141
